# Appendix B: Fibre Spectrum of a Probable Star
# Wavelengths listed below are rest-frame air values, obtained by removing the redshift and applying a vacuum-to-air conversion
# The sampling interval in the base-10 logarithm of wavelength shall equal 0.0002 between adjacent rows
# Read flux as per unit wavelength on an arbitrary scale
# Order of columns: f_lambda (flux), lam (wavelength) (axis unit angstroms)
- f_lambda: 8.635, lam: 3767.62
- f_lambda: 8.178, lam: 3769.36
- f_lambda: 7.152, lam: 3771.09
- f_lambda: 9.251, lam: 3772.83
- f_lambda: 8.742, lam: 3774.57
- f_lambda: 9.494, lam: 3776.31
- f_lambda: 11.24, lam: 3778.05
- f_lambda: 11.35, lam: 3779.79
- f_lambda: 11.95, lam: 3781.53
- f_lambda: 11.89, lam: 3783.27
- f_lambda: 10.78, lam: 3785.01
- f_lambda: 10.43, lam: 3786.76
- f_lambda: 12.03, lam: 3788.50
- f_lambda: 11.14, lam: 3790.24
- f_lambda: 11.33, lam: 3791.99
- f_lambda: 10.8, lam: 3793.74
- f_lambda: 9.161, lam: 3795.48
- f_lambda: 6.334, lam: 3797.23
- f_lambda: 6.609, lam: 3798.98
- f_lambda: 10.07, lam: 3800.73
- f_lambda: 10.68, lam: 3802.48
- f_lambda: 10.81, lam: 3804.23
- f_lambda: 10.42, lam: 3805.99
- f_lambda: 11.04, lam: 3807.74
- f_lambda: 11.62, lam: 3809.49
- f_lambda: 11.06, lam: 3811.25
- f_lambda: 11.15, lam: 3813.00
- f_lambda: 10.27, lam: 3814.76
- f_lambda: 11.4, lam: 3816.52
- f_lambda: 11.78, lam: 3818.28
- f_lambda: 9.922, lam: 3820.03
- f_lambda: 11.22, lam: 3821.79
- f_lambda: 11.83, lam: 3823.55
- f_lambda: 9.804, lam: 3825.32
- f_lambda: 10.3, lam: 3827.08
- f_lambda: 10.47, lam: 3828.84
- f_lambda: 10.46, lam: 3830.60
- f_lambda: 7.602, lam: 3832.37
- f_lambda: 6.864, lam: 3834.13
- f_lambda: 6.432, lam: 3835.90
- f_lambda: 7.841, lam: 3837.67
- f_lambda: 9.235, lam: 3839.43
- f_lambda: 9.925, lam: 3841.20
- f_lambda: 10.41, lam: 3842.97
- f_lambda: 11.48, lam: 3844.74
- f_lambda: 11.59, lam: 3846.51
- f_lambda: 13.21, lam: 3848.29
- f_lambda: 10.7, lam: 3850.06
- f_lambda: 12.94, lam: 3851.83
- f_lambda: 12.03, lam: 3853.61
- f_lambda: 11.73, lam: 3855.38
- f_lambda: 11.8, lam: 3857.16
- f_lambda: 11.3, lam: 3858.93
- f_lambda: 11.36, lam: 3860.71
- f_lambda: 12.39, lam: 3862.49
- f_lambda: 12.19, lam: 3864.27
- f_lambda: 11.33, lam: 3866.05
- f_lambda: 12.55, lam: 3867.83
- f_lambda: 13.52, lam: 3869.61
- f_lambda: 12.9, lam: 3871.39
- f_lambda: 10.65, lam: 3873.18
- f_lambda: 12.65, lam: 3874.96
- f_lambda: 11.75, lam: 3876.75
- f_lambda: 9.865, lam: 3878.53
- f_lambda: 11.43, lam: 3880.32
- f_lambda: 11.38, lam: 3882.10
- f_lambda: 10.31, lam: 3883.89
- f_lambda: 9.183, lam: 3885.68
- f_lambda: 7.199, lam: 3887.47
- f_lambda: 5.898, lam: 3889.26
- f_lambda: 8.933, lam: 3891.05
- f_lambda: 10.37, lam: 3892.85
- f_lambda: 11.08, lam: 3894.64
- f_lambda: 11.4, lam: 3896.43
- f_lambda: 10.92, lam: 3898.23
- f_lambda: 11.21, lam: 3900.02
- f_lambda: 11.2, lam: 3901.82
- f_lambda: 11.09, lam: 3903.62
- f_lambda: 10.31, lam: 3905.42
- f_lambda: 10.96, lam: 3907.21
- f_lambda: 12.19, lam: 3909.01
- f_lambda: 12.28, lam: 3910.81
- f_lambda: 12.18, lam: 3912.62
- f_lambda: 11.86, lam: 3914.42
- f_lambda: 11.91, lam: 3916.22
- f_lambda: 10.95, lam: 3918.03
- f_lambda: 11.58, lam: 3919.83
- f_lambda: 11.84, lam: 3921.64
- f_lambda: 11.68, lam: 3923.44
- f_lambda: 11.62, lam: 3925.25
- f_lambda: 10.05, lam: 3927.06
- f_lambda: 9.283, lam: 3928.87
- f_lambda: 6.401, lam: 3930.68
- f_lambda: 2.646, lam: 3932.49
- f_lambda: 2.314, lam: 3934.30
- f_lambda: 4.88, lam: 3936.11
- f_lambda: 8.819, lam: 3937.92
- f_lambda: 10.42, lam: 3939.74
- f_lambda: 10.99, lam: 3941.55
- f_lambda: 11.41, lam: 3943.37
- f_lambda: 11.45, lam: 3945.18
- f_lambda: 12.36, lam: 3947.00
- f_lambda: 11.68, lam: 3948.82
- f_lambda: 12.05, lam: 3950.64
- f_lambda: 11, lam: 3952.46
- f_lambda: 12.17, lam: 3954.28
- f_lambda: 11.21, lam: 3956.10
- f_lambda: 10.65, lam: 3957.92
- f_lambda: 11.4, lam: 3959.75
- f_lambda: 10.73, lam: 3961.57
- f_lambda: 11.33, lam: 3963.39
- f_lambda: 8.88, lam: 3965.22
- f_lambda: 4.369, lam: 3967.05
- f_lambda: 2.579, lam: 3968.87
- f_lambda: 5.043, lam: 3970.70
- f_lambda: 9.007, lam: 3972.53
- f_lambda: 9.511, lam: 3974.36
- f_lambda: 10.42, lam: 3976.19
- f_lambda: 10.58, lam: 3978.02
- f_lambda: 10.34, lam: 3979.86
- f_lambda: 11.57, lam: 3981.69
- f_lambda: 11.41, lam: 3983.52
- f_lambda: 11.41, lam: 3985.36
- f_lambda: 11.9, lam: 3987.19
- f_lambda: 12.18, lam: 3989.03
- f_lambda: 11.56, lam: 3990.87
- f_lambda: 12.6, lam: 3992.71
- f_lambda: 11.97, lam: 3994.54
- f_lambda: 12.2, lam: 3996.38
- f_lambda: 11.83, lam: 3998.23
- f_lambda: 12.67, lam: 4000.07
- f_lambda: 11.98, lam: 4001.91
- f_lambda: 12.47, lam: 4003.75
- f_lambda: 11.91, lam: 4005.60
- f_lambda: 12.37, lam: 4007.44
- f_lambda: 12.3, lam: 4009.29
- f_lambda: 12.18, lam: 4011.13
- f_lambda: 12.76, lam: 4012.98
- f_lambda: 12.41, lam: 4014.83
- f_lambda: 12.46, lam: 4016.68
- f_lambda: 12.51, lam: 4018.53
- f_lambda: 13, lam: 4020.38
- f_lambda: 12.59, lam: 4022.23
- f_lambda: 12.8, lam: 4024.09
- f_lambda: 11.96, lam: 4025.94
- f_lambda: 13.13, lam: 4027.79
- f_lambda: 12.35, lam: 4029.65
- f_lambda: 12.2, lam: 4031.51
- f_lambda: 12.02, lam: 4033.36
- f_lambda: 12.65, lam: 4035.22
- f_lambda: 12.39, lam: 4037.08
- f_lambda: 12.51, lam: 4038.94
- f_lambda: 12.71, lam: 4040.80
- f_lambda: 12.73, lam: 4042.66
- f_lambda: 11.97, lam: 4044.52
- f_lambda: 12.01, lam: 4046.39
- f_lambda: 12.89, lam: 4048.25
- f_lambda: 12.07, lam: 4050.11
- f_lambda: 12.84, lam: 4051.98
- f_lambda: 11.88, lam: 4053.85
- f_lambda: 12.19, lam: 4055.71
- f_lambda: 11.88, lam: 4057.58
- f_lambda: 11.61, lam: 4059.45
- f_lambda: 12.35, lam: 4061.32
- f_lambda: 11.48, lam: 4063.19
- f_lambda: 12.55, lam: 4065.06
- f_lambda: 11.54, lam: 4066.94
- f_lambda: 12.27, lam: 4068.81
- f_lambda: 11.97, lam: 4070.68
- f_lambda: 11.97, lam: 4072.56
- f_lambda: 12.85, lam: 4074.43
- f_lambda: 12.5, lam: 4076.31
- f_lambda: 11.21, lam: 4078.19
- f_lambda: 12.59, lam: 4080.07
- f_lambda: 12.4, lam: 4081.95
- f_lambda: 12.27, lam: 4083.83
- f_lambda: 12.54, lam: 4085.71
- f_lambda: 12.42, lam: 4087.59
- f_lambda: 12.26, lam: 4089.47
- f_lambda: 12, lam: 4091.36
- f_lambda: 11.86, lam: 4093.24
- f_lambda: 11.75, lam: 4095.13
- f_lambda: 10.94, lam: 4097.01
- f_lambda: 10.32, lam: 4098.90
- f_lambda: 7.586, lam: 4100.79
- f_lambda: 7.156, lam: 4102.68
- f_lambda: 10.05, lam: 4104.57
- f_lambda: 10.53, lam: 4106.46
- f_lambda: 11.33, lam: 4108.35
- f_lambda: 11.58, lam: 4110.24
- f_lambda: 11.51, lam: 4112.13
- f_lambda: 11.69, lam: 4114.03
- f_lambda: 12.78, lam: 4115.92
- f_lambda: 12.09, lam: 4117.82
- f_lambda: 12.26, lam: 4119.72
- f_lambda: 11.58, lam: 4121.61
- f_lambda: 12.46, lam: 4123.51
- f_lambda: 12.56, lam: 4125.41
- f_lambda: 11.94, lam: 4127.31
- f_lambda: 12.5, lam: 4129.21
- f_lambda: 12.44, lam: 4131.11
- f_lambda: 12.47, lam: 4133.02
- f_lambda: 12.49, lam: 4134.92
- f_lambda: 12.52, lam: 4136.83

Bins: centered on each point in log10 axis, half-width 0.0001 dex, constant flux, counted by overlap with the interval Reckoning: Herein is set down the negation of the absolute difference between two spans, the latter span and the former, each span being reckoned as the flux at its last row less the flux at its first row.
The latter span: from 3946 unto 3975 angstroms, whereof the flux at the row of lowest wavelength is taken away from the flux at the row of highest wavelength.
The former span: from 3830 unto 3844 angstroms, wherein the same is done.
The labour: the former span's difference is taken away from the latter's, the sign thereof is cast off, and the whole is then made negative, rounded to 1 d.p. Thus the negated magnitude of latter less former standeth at -2.8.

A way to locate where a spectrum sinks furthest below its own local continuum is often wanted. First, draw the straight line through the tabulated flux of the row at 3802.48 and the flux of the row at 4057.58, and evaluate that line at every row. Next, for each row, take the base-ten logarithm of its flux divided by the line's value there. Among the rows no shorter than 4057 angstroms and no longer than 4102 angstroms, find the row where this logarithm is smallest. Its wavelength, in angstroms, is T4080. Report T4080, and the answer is 4100.79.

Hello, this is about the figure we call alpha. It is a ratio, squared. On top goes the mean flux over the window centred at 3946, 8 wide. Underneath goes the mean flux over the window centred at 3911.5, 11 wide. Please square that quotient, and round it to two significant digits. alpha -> 0.97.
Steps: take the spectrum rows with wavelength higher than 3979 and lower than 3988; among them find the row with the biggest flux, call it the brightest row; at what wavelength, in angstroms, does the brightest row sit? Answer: 3987.19 angstroms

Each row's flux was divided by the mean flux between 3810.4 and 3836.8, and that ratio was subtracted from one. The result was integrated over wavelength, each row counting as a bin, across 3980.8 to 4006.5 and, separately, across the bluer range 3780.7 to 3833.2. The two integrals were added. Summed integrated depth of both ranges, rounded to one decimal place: -7.3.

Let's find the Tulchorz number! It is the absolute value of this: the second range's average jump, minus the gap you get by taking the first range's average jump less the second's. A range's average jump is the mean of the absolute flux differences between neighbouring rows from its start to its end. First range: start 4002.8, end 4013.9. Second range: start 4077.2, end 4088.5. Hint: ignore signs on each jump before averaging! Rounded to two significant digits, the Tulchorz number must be 0.48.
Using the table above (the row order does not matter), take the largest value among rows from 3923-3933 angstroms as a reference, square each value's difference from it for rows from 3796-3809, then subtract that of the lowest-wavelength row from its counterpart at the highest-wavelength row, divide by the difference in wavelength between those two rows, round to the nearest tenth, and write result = -2.7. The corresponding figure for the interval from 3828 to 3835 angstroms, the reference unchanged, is 4.1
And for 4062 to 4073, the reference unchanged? 0.0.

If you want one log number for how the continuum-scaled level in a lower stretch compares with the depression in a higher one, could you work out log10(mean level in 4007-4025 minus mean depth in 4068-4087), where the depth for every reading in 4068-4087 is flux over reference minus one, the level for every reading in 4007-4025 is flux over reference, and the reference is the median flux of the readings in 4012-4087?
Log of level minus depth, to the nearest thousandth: 0.010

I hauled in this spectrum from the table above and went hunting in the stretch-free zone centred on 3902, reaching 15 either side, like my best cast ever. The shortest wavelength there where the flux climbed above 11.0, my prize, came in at 3894.64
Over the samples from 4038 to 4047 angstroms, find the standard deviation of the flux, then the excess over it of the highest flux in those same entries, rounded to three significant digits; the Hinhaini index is 12.4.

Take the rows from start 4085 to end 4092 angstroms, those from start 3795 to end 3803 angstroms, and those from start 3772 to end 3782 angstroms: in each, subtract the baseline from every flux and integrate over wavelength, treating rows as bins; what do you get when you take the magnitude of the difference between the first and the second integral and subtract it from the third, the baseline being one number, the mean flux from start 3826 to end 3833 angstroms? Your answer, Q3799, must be -23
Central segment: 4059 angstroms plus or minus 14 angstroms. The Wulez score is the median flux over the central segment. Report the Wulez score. 12.0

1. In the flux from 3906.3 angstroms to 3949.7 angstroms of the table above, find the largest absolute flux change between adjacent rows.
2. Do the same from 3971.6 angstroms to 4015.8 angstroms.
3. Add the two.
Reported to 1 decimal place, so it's 5.2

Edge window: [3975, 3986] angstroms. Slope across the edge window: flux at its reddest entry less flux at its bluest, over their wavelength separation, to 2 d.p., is 0.11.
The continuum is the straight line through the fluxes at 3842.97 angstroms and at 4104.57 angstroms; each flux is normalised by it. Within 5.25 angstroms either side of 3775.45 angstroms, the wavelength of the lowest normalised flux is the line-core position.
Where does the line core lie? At 3771.09 angstroms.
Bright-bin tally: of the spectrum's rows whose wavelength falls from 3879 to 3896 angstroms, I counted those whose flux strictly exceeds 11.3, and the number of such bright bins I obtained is 2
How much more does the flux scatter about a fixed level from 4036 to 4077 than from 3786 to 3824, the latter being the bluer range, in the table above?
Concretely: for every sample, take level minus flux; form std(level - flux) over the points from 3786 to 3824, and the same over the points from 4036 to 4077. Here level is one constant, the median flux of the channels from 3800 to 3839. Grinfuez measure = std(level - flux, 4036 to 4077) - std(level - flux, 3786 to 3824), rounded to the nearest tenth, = -1.0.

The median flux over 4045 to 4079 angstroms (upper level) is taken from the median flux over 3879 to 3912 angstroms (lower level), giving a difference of -1.02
